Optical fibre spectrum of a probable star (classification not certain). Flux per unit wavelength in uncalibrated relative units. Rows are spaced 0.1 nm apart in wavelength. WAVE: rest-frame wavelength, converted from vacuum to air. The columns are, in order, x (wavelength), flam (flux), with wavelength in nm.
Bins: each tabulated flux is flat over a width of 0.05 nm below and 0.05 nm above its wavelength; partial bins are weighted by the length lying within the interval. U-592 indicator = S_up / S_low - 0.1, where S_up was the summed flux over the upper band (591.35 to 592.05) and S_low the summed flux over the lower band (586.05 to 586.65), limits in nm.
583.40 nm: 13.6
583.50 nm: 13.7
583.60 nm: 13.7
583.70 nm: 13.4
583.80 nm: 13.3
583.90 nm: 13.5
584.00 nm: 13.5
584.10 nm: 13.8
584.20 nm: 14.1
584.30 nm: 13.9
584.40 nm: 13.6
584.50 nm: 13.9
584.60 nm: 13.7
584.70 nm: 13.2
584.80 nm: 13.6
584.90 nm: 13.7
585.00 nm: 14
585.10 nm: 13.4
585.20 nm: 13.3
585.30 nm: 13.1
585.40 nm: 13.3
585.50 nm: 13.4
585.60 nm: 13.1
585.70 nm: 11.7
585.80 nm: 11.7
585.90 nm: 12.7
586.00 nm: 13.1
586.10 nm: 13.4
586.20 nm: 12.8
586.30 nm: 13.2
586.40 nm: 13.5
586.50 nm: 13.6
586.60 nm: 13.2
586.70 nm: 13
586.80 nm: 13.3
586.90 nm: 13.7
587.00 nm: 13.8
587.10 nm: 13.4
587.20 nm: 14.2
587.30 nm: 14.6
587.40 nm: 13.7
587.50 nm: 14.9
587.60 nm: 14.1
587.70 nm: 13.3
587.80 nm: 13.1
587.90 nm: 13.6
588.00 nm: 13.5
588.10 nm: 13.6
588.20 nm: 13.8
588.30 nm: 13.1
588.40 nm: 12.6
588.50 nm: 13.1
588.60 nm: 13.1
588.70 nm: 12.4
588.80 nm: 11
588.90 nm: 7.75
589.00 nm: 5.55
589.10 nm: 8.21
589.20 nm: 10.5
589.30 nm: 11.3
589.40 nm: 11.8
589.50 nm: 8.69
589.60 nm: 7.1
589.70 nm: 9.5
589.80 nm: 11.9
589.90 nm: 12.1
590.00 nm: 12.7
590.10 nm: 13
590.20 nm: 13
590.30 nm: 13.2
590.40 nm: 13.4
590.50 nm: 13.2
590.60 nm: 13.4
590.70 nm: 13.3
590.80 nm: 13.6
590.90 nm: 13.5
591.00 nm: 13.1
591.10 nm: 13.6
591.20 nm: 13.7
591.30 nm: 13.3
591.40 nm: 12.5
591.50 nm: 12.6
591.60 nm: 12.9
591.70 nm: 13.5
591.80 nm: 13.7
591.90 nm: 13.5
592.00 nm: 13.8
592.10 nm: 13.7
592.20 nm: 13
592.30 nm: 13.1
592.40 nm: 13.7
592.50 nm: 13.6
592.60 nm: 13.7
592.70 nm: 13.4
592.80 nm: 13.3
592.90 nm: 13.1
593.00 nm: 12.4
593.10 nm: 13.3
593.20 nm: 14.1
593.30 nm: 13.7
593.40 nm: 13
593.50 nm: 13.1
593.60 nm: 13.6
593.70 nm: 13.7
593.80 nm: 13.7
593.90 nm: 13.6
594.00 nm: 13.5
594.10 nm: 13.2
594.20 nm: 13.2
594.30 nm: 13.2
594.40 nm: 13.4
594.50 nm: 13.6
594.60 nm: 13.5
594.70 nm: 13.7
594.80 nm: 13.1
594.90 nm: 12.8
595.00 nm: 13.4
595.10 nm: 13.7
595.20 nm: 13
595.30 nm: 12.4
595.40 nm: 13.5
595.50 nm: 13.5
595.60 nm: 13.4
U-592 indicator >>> 1.06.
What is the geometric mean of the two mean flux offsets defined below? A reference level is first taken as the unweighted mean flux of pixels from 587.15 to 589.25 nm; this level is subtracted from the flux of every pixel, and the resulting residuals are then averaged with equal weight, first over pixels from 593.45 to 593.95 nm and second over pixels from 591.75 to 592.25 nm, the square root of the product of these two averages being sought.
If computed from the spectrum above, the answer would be 1.17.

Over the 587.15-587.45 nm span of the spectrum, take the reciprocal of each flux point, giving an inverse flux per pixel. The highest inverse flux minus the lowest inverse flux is 0.0045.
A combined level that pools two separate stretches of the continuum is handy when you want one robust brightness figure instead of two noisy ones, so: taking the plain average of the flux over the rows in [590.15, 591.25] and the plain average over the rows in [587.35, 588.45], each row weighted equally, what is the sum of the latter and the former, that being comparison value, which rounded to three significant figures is 26.9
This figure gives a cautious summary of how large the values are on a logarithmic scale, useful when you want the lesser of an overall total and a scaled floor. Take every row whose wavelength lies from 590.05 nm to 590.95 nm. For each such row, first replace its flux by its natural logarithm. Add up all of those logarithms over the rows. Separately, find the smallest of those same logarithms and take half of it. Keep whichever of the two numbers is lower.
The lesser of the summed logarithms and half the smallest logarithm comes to 1.282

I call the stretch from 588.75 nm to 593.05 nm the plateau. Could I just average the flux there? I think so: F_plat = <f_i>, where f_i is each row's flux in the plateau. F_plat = 12.3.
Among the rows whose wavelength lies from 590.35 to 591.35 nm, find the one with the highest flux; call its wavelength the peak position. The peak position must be 591.20 nm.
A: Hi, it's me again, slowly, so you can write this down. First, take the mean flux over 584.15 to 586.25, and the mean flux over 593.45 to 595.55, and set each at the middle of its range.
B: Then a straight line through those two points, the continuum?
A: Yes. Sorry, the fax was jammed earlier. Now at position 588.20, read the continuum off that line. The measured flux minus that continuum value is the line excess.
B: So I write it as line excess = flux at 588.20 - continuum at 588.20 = 0.5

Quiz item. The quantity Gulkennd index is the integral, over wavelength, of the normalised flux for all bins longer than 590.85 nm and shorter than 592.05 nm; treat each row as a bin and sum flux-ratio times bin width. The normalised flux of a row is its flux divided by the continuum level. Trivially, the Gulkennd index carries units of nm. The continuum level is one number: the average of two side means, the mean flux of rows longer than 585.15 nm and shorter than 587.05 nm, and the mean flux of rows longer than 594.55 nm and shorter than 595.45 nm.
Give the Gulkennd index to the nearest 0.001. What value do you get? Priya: 1.213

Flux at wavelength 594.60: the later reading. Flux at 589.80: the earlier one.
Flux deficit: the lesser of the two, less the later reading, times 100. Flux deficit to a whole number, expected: -160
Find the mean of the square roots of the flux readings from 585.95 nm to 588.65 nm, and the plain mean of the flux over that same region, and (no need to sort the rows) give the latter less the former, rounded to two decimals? 9.82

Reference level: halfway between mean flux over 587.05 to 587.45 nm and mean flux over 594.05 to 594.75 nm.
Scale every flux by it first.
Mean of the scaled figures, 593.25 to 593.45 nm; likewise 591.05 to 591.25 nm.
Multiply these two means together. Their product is 1.0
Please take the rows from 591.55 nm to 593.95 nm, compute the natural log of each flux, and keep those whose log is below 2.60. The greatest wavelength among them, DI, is 593.50 nm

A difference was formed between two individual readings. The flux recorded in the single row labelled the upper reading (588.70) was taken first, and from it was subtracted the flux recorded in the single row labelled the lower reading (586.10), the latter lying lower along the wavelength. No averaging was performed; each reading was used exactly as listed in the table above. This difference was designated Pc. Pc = -1.0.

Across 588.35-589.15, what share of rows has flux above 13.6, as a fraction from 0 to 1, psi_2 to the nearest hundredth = 0.00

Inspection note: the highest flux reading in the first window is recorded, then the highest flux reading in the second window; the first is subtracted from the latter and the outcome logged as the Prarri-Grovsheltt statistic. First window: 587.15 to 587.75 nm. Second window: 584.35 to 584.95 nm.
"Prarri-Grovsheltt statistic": -1.0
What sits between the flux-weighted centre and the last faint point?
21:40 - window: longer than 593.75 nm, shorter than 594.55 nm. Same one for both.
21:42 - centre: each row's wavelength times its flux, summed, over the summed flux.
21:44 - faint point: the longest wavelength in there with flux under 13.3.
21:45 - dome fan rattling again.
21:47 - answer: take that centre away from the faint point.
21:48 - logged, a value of 0.15 nm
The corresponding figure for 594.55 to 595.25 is 0.30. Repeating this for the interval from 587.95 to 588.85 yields 0.41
